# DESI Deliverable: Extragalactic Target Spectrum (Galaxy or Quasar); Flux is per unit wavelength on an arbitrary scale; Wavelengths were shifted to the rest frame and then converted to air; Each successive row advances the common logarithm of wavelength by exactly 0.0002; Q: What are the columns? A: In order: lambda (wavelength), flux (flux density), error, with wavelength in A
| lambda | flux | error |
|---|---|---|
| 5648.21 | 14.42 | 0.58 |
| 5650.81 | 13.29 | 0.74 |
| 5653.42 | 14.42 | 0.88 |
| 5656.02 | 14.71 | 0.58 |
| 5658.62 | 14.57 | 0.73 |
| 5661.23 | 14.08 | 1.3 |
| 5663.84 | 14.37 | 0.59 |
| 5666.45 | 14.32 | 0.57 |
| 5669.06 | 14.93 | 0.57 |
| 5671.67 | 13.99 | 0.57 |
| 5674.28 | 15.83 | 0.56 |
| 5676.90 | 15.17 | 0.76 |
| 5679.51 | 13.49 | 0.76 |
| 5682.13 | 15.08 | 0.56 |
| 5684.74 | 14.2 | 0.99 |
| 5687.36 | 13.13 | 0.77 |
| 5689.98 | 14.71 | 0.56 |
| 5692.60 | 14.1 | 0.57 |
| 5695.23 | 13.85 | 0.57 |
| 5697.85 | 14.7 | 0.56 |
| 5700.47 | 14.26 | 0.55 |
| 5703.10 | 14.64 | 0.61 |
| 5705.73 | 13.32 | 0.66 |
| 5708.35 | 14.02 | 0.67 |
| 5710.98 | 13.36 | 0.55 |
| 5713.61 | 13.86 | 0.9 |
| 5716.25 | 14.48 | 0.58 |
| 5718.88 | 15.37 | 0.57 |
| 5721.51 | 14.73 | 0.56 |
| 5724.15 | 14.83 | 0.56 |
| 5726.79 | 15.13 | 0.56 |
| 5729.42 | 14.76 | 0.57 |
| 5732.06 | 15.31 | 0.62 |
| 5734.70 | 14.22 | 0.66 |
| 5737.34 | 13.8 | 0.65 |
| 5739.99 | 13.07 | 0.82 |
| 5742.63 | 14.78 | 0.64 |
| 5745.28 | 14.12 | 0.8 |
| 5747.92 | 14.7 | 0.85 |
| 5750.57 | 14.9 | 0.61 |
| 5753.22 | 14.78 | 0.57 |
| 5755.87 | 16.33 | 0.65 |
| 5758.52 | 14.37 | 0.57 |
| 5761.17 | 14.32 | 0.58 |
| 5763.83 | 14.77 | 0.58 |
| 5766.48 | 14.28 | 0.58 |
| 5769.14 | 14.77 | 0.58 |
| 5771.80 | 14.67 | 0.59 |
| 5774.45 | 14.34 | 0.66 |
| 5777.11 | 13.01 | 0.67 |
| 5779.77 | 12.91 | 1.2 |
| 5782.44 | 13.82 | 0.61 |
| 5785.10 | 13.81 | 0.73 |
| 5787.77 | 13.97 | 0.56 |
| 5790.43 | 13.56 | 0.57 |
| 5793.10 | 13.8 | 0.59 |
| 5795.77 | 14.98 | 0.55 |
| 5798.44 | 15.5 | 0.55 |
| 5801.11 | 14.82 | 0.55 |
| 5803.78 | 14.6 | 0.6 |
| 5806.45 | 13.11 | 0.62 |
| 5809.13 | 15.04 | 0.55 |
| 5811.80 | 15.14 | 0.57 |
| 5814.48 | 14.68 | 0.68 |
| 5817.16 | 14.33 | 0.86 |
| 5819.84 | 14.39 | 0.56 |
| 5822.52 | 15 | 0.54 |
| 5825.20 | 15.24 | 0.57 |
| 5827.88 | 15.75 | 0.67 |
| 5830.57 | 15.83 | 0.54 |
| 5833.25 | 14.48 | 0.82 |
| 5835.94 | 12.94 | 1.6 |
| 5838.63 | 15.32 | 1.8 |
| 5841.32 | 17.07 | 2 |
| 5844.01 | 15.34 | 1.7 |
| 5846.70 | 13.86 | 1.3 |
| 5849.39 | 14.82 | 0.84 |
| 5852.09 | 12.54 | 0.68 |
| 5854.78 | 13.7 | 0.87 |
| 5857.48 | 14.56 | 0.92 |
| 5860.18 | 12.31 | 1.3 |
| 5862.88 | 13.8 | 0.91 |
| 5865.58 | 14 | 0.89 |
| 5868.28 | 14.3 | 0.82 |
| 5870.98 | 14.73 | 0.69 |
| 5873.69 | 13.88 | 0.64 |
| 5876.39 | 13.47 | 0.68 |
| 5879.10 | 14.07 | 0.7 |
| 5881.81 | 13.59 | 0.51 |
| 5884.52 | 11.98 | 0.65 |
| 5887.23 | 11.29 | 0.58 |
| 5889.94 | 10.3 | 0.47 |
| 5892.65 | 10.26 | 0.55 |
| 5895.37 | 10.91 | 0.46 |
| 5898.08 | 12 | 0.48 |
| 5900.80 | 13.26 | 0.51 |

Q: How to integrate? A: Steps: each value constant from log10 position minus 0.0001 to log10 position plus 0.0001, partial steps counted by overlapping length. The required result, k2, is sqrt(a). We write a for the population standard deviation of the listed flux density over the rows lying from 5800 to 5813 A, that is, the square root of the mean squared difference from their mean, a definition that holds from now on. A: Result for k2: 0.86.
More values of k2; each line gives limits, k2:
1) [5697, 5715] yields 0.72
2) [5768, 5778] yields 0.84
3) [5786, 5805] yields 0.81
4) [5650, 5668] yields 0.66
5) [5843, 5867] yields 0.96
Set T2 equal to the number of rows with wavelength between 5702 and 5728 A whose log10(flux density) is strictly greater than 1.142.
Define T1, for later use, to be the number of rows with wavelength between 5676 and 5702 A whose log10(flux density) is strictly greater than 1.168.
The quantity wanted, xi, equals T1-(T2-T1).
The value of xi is -3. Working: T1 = 2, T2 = 7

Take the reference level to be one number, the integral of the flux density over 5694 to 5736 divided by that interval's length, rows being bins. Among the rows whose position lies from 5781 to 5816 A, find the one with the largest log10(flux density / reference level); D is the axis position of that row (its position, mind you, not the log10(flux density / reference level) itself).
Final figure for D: 5798.44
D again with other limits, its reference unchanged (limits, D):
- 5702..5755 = 5718.88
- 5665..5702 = 5674.28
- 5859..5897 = 5870.98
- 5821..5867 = 5841.32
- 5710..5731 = 5718.88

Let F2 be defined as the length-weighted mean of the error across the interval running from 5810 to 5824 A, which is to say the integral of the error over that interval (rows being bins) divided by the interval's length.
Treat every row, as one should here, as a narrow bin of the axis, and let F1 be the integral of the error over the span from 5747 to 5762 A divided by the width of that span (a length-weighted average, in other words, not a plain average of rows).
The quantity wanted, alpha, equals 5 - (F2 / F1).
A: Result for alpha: 3.99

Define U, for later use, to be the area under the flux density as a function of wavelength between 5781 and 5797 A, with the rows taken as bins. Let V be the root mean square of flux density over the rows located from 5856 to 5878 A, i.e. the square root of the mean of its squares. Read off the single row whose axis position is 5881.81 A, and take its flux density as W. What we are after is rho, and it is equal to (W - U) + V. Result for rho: -196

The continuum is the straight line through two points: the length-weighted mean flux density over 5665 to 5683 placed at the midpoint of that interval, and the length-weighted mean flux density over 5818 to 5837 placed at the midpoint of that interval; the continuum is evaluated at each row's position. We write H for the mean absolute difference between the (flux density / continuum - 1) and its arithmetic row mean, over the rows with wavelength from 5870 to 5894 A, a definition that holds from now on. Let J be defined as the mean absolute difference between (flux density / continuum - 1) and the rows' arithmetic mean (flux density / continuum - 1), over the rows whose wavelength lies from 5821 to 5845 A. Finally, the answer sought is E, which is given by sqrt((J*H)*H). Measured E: 0.022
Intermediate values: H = 0.10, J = 0.048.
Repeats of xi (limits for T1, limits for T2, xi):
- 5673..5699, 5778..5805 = 1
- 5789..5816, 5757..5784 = 3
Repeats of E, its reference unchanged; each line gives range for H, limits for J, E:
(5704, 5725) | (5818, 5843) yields 0.010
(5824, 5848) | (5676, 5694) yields 0.012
